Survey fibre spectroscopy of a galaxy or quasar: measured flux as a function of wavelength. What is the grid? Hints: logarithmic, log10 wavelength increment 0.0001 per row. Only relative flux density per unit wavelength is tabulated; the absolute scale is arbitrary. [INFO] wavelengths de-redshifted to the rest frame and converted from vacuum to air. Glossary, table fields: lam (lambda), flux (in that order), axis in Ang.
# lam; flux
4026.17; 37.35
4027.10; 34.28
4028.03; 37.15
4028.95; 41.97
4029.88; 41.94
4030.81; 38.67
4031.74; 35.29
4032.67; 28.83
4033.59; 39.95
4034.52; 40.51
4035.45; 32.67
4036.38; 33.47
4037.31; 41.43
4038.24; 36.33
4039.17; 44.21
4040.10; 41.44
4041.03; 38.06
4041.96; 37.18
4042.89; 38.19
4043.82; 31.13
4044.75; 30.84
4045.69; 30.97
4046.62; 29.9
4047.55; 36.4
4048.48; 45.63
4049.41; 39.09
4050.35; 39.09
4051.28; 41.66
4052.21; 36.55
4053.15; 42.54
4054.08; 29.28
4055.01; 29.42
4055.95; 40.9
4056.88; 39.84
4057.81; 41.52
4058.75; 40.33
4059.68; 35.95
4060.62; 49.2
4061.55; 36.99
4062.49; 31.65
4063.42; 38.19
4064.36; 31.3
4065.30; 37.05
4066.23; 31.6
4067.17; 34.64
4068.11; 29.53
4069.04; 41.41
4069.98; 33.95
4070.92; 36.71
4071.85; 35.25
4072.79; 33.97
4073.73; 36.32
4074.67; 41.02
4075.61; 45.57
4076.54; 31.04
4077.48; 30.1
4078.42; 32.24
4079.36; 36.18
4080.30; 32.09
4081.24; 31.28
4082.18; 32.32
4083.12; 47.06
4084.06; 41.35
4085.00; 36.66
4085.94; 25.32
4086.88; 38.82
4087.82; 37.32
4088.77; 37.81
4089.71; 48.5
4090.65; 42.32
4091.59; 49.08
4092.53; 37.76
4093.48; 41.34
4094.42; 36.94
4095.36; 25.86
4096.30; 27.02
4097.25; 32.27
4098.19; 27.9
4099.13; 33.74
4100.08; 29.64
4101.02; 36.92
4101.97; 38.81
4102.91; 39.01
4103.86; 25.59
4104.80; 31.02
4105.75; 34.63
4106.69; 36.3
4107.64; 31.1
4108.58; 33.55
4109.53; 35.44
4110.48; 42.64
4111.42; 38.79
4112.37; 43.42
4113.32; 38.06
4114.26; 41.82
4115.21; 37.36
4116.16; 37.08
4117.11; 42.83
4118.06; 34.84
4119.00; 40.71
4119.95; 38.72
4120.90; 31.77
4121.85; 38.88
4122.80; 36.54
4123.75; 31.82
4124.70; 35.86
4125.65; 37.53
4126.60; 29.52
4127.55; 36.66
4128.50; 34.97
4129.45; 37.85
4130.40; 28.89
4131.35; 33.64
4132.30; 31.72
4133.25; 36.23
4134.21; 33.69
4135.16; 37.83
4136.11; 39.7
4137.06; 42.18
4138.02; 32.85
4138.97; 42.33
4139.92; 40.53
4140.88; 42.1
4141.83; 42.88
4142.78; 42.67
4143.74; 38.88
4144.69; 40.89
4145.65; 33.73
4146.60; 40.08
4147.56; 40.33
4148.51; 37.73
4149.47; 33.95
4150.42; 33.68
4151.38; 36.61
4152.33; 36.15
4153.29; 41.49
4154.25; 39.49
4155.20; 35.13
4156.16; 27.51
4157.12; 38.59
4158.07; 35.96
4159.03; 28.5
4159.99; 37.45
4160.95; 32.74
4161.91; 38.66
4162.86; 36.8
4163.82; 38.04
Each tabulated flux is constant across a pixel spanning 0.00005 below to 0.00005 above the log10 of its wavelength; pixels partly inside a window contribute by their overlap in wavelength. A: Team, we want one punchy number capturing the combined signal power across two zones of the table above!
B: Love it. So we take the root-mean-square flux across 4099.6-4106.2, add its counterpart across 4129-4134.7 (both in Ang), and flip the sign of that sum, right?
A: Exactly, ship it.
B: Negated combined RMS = -67.8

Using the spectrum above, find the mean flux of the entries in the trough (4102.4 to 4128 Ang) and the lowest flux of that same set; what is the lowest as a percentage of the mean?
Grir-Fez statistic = 70.4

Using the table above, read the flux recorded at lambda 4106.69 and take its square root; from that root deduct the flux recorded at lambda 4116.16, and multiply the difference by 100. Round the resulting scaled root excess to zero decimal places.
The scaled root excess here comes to -3106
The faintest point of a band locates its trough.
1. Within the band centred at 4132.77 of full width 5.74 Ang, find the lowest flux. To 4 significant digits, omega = 28.89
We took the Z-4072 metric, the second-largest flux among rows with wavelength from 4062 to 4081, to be 41.41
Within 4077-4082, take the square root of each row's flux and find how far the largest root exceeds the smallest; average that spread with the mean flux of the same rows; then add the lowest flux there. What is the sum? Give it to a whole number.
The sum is 47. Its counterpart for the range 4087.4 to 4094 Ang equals 59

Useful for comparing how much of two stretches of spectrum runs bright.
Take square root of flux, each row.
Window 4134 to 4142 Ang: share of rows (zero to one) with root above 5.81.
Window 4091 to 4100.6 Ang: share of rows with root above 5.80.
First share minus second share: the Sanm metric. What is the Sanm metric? 0.28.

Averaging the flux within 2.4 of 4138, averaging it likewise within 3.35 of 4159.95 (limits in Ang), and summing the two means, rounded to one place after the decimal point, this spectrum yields 75.0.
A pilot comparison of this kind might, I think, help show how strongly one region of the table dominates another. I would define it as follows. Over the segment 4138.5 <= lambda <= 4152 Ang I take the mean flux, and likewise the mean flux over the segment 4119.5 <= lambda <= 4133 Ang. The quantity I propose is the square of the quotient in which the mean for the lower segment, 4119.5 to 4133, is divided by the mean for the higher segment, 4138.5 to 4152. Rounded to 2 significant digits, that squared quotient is 0.79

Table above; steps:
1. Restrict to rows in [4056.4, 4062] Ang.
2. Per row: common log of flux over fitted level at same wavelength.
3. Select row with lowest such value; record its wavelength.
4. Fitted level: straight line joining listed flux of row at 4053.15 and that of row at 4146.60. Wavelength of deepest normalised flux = 4059.68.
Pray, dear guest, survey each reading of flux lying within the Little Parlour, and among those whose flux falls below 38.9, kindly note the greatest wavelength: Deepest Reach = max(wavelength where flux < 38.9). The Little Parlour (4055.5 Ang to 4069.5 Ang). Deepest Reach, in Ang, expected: 4068.11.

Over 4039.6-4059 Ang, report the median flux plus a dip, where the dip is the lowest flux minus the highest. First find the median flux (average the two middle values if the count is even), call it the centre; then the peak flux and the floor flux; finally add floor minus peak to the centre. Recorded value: 21.8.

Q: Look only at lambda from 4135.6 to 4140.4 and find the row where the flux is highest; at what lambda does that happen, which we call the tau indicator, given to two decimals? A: 4138.97 Ang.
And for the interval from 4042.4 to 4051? 4048.48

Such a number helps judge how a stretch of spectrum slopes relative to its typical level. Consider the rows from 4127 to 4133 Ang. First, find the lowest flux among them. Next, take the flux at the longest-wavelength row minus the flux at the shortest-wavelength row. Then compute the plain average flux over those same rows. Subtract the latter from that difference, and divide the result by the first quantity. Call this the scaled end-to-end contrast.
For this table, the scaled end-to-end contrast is -1.3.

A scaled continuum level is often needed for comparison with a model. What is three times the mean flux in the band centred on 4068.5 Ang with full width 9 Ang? 104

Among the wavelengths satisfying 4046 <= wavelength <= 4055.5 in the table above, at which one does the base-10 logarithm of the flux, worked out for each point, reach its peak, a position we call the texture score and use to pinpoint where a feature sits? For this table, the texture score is 4048.48 Ang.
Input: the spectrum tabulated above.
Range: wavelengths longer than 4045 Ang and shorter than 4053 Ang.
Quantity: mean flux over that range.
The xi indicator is 37.4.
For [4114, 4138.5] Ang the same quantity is 36.2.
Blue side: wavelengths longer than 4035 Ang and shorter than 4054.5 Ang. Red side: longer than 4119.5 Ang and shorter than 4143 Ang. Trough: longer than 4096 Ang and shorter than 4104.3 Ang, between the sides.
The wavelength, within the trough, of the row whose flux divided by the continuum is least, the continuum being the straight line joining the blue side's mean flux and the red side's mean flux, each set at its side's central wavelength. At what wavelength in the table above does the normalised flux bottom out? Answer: 4103.86 Ang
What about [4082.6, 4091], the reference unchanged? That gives 4085.94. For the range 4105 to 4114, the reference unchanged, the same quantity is 4107.64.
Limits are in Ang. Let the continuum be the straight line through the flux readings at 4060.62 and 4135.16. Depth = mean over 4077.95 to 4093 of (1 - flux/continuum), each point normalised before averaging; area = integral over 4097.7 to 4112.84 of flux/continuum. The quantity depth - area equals -12.3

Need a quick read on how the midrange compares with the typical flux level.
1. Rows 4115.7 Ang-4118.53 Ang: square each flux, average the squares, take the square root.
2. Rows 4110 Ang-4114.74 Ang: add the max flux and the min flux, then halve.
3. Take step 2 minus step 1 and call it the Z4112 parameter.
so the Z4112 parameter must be 2.3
